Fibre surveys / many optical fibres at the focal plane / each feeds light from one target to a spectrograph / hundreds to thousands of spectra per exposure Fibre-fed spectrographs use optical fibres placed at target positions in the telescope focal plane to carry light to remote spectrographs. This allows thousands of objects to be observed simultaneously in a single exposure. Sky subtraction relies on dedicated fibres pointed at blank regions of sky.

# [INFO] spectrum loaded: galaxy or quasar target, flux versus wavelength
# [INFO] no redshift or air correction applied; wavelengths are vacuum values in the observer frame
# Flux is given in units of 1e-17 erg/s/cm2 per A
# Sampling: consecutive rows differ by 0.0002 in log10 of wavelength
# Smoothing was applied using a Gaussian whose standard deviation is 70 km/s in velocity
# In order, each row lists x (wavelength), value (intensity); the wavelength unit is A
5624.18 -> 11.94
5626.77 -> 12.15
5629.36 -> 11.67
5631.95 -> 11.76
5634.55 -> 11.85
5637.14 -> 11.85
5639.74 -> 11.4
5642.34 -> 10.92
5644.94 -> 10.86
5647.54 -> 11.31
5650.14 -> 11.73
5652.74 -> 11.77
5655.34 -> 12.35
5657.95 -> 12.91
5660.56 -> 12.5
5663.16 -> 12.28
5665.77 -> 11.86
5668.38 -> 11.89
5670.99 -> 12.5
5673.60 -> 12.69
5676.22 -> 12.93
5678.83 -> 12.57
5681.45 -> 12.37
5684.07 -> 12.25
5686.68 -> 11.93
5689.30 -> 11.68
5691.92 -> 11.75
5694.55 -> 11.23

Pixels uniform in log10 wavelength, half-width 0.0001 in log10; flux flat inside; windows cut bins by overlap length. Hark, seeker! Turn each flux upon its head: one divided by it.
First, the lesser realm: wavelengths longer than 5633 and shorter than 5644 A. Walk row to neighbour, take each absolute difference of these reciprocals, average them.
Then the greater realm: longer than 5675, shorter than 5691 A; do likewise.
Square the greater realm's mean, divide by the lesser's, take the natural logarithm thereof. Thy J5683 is -6.8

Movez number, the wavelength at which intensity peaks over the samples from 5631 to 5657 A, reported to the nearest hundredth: 5655.34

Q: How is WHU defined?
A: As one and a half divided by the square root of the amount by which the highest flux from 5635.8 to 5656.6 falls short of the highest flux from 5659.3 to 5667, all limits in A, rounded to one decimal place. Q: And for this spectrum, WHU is 3.9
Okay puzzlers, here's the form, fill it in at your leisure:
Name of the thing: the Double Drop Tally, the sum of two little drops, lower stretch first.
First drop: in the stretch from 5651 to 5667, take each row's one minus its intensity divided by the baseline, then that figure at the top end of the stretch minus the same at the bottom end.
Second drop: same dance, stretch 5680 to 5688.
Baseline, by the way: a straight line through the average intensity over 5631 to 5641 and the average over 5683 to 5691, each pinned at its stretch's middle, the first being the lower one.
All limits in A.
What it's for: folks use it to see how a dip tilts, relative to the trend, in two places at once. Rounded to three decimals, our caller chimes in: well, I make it 0.036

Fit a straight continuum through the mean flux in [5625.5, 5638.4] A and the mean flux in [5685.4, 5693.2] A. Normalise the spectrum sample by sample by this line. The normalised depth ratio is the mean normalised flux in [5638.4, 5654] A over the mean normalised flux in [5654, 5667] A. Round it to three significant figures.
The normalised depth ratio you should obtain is 0.914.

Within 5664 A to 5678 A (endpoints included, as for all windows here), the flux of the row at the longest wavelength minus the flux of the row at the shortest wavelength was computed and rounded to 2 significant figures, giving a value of 1.1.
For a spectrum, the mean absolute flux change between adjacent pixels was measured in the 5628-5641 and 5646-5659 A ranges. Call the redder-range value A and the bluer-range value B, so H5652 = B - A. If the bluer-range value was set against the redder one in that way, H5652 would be -0.24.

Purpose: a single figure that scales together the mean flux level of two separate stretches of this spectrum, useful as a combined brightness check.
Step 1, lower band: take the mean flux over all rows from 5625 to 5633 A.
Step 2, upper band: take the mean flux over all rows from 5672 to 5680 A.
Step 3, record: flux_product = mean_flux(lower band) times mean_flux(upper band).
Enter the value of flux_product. 151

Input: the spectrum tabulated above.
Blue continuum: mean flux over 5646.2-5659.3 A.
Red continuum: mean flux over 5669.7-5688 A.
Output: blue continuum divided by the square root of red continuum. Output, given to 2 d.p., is 3.40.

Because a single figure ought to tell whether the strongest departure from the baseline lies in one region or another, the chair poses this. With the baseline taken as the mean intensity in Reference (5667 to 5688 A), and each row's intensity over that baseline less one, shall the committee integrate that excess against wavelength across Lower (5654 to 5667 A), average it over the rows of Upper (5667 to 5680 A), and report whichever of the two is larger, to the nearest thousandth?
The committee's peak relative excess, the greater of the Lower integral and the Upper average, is 0.010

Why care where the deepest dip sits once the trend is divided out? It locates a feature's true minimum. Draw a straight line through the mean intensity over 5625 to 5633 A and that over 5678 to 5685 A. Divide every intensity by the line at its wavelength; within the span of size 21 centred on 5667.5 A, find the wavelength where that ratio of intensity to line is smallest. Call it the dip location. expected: 5665.77 A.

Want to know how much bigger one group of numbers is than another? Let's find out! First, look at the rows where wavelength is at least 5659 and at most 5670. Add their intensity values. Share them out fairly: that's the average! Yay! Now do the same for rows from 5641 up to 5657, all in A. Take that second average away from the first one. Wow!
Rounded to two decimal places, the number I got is 0.64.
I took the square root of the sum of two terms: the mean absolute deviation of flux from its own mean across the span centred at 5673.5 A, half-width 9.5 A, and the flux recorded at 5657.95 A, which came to 3.64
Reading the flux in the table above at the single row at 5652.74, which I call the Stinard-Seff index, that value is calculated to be 11.77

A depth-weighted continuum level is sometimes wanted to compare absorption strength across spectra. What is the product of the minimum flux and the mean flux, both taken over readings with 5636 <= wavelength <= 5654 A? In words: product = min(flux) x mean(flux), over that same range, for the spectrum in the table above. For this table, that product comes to 124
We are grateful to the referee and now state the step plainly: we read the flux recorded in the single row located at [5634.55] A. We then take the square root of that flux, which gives 3.44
